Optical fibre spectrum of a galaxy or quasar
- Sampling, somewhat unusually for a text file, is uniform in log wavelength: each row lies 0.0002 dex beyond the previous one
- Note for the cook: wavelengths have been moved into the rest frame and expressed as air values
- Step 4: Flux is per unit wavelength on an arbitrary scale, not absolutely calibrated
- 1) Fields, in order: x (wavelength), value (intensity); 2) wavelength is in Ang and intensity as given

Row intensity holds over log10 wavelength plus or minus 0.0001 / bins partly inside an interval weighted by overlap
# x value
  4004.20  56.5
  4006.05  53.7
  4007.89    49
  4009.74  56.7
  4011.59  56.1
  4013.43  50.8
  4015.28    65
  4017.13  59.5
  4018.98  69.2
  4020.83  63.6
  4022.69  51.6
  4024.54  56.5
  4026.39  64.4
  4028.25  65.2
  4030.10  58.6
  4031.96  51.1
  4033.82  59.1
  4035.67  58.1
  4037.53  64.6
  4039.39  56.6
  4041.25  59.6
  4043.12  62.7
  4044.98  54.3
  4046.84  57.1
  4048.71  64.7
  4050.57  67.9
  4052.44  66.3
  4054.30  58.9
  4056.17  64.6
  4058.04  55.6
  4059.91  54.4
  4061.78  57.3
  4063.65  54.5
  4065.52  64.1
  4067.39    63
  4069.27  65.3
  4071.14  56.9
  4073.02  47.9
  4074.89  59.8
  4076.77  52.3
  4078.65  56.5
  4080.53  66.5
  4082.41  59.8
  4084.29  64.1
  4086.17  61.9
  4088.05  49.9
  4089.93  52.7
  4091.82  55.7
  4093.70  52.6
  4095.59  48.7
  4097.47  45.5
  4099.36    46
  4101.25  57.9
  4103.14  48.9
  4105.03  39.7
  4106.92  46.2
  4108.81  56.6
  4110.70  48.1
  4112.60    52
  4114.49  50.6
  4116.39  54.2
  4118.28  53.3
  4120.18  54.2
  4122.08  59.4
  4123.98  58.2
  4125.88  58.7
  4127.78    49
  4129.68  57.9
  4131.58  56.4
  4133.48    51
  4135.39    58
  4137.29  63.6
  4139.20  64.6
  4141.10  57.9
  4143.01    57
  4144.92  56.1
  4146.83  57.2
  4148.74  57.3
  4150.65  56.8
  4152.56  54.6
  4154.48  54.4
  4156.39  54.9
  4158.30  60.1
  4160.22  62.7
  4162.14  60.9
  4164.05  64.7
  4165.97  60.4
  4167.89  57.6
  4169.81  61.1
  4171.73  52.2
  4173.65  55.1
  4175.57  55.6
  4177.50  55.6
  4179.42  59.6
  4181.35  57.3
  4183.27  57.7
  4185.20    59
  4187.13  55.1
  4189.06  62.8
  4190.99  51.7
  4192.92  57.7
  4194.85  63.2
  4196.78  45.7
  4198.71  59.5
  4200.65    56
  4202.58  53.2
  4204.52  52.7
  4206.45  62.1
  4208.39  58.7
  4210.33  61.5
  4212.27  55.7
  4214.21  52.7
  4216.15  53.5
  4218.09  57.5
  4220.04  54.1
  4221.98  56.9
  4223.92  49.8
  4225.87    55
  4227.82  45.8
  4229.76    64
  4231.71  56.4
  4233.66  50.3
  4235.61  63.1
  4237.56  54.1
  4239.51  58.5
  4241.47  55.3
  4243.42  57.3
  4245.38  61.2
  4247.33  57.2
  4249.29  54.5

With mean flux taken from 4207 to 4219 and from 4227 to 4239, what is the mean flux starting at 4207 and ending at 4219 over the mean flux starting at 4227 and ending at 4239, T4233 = 1.02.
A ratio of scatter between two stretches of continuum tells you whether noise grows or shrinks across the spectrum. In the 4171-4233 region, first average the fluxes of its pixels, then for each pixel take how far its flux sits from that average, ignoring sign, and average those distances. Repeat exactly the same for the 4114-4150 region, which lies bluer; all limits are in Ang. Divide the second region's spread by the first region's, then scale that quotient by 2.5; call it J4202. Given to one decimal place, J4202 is 2.2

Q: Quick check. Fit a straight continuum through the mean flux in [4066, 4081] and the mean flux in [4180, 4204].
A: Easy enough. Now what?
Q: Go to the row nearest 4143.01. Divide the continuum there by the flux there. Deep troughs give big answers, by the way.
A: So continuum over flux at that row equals 1.01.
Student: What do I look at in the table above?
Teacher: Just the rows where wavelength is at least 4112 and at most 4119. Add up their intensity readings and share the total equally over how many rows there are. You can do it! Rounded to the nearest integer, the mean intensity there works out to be 53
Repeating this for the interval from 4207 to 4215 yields 57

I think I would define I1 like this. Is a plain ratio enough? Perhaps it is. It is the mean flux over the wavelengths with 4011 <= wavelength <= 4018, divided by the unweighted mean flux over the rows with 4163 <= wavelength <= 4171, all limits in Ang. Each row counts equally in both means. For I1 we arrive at 0.95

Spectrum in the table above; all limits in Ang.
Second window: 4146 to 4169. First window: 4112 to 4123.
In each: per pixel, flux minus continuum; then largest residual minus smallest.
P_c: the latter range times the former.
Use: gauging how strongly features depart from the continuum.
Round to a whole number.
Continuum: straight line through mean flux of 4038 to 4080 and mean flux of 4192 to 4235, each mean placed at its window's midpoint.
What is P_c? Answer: 94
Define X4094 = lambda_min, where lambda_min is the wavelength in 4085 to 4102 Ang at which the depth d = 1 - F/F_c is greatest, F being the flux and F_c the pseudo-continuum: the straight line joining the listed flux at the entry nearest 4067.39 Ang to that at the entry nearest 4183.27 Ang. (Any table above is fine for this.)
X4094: 4097.47 Ang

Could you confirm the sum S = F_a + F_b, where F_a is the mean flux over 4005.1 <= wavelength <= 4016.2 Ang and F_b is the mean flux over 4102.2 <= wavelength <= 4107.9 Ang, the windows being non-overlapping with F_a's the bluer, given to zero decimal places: 100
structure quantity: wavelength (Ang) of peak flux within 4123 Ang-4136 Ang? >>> 4125.88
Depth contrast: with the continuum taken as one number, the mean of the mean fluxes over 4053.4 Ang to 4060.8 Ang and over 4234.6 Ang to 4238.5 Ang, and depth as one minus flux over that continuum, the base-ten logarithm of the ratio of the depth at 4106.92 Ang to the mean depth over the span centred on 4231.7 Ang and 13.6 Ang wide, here 0.62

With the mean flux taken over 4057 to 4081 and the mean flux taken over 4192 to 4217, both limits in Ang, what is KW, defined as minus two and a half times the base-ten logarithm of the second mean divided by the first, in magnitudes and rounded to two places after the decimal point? 0.03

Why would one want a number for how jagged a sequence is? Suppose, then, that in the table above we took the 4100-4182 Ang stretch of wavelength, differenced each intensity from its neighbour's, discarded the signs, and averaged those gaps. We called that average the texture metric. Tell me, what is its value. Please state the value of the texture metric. 3.7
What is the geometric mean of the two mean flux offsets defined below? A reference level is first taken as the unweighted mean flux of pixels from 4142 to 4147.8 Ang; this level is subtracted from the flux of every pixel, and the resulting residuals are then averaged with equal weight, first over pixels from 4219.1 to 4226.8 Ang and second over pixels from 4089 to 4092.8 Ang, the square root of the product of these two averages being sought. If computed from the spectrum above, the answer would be 2.7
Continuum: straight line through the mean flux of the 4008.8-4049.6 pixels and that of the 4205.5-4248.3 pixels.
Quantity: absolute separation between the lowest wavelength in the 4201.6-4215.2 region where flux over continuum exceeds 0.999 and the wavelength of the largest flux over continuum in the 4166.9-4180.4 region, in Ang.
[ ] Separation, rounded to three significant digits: 36.6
